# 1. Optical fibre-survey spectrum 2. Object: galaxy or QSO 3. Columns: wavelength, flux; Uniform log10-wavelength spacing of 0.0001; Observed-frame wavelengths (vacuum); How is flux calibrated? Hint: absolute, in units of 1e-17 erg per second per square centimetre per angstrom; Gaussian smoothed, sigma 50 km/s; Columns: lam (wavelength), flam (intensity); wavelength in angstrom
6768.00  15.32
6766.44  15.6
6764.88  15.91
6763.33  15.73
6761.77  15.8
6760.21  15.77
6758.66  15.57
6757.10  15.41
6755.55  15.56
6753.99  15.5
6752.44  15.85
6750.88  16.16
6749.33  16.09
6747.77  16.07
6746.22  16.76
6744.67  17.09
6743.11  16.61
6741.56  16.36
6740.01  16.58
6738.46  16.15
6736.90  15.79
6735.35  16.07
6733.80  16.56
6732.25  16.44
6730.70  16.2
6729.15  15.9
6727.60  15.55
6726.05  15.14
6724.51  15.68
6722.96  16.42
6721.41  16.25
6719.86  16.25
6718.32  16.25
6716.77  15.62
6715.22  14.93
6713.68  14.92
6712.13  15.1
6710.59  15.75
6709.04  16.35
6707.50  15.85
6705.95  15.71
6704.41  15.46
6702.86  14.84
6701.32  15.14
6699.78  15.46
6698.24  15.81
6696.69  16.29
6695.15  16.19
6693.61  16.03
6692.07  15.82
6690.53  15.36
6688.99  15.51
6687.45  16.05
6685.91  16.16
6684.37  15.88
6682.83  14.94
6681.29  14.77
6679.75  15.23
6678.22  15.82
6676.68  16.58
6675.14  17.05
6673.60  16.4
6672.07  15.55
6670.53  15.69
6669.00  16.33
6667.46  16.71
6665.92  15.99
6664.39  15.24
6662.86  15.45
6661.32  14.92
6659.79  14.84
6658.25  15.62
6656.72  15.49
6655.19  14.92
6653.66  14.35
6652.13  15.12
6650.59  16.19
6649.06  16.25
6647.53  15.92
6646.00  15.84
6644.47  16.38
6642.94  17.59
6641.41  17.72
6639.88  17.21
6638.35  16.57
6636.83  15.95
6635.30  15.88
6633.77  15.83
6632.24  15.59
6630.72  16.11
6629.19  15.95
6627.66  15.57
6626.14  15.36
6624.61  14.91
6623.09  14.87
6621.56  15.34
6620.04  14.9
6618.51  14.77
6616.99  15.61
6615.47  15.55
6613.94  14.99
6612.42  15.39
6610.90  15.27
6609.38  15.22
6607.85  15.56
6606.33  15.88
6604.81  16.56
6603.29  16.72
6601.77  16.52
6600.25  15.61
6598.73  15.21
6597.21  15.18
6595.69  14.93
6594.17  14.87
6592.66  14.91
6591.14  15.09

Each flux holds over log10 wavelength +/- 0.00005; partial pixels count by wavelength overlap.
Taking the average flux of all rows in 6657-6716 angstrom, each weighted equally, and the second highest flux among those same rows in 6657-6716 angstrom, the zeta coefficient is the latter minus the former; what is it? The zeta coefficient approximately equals 1.0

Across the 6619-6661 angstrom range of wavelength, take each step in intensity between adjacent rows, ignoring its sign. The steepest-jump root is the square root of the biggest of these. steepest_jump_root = 1.10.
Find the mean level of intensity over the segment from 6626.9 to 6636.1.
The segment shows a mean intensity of 15.8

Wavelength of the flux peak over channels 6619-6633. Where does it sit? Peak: 6630.72 angstrom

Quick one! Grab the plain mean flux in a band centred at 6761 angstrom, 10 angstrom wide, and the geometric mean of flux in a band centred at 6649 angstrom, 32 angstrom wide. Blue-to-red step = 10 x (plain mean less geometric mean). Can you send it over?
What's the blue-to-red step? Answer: -1.5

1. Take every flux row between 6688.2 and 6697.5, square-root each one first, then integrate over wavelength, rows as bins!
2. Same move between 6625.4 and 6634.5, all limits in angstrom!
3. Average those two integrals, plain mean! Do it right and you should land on 36.6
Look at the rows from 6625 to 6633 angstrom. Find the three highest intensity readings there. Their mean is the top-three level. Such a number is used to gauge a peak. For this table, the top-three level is 15.9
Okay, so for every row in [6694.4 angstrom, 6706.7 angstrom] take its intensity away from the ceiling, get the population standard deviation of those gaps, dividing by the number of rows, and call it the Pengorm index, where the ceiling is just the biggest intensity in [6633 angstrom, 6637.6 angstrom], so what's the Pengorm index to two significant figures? 0.46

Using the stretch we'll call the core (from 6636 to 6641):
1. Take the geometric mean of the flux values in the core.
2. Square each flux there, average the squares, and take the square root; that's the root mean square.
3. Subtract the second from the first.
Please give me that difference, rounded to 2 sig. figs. -0.016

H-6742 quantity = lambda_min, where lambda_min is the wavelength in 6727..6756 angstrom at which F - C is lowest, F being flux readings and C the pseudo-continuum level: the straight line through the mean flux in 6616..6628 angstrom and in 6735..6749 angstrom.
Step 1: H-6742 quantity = 6753.99 angstrom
